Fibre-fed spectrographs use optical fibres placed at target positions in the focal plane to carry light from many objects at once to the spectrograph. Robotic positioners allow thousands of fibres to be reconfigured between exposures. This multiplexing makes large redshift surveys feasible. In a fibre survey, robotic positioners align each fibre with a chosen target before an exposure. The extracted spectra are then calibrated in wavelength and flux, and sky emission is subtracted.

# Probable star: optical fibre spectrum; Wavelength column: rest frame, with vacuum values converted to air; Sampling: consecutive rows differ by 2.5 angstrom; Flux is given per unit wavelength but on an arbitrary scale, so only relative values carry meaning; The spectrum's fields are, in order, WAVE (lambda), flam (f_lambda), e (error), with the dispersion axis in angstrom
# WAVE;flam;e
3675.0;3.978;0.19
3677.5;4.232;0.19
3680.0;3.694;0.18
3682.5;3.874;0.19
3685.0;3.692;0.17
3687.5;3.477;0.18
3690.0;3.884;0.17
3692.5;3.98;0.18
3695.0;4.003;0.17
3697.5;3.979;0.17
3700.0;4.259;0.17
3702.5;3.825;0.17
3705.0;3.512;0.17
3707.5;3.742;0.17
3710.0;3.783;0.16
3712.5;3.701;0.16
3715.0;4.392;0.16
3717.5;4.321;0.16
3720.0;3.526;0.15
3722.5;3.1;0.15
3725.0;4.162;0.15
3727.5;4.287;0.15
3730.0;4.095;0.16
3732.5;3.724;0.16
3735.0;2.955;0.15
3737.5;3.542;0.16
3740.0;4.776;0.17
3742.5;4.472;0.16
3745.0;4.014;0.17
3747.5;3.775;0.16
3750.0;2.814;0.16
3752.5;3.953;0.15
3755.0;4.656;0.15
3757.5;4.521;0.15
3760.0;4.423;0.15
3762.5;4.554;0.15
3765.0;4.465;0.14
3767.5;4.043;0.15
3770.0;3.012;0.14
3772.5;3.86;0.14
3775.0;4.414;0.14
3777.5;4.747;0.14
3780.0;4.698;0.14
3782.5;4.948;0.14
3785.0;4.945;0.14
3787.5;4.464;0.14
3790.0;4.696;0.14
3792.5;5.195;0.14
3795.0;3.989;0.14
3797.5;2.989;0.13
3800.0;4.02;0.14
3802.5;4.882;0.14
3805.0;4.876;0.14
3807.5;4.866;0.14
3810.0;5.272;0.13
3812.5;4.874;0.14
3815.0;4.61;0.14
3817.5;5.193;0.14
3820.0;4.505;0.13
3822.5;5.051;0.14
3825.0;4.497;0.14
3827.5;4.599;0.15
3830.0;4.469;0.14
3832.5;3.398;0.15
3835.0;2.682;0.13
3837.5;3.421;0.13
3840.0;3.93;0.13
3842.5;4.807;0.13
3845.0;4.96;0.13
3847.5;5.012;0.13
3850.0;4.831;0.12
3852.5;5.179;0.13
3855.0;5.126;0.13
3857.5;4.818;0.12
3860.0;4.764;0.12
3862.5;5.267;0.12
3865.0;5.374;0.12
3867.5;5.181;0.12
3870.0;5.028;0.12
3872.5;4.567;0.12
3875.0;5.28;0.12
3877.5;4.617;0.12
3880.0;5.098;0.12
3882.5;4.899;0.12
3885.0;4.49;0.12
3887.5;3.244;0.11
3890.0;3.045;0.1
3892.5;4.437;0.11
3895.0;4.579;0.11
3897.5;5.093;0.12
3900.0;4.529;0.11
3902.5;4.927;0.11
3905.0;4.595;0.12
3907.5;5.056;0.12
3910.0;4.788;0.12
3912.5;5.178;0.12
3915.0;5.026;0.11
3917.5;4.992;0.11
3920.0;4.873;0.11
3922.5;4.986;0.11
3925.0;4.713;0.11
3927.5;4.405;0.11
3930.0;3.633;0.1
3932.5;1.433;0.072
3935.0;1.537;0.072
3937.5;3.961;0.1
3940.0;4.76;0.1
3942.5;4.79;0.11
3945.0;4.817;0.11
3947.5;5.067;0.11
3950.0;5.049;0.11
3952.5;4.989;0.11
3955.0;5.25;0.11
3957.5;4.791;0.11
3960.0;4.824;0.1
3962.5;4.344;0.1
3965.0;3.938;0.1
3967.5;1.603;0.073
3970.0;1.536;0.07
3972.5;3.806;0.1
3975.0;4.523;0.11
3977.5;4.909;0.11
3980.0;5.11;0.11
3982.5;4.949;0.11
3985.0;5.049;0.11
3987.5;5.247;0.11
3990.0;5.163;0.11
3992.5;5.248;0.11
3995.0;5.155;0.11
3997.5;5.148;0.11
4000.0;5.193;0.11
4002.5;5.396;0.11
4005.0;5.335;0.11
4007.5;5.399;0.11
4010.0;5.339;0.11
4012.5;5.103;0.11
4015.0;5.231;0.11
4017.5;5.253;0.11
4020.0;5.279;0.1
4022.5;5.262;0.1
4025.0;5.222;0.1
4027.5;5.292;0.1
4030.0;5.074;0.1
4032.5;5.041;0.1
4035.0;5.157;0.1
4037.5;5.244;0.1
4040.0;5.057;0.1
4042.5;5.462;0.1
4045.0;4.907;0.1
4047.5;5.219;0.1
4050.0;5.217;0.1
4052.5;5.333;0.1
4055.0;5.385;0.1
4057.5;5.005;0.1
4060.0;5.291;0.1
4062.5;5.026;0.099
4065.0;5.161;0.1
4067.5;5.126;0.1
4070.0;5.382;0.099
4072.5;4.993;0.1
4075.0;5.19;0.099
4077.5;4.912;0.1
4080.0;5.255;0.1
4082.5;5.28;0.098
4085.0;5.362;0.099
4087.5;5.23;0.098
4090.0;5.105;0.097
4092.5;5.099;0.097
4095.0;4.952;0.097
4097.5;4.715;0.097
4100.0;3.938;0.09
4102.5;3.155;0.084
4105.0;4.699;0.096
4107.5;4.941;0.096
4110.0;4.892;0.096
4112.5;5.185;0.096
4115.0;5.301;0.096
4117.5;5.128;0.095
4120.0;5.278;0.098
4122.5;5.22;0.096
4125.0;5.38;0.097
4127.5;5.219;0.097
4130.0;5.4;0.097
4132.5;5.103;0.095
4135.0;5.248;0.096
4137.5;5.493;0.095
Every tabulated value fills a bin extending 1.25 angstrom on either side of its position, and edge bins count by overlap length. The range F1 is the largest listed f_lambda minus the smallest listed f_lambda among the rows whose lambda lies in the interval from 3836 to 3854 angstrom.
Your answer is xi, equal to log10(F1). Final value 0.2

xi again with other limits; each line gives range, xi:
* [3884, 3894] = 0.2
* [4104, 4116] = -0.2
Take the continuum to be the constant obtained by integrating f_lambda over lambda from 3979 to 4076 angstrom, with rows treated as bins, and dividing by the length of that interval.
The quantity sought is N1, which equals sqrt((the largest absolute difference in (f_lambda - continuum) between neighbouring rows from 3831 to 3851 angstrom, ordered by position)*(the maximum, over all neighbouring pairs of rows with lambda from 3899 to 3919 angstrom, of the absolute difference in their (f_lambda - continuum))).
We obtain 0.6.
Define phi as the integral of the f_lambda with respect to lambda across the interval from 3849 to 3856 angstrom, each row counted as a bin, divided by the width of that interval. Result 5.1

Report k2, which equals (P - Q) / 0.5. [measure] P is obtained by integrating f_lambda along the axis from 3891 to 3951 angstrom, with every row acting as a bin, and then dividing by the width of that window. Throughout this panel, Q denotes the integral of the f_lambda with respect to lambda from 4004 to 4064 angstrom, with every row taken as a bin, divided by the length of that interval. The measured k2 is -1.5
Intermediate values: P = 4.5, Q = 5.21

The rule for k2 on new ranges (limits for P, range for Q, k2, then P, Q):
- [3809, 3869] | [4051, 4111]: -0.6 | 4.7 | 4.98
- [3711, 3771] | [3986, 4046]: -2.5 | 4.0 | 5.22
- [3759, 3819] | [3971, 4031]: -1.2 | 4.5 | 5.10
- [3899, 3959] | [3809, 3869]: -0.3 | 4.5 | 4.66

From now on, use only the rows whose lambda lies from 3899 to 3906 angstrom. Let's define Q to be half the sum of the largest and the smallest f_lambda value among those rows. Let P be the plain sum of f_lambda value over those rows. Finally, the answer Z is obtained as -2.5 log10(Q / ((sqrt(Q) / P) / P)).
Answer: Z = -6.6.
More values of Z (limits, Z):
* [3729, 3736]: -5.8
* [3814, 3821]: -6.6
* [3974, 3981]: -6.7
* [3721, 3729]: -6.0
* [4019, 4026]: -6.9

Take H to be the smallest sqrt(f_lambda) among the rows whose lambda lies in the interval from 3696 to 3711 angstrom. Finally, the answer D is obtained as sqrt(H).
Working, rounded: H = 1.87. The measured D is 1.37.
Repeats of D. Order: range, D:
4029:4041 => 1.50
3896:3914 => 1.46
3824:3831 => 1.45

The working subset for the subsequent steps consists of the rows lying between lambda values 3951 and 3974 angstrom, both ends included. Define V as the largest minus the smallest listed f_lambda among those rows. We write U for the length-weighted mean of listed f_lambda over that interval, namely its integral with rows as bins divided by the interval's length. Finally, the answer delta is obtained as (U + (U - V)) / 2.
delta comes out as 2.1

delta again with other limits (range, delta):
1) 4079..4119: 3.8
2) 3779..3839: 3.2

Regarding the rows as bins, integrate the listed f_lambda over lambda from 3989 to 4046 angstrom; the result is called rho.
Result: 297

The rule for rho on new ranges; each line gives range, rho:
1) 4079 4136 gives 285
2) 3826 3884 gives 271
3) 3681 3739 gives 222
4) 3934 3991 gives 248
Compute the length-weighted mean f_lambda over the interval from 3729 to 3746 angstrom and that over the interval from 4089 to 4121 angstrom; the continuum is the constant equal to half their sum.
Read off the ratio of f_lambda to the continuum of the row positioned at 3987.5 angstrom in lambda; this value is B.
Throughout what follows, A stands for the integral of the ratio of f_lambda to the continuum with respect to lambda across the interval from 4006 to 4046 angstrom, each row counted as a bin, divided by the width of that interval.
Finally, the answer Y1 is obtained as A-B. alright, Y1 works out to 0.0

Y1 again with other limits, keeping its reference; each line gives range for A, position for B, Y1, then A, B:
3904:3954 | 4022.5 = -0.2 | 1.02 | 1.21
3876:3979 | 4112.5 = -0.2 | 0.99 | 1.19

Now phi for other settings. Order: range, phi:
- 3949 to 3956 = 5.1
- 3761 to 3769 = 4.3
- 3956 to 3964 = 4.6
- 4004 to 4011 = 5.4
